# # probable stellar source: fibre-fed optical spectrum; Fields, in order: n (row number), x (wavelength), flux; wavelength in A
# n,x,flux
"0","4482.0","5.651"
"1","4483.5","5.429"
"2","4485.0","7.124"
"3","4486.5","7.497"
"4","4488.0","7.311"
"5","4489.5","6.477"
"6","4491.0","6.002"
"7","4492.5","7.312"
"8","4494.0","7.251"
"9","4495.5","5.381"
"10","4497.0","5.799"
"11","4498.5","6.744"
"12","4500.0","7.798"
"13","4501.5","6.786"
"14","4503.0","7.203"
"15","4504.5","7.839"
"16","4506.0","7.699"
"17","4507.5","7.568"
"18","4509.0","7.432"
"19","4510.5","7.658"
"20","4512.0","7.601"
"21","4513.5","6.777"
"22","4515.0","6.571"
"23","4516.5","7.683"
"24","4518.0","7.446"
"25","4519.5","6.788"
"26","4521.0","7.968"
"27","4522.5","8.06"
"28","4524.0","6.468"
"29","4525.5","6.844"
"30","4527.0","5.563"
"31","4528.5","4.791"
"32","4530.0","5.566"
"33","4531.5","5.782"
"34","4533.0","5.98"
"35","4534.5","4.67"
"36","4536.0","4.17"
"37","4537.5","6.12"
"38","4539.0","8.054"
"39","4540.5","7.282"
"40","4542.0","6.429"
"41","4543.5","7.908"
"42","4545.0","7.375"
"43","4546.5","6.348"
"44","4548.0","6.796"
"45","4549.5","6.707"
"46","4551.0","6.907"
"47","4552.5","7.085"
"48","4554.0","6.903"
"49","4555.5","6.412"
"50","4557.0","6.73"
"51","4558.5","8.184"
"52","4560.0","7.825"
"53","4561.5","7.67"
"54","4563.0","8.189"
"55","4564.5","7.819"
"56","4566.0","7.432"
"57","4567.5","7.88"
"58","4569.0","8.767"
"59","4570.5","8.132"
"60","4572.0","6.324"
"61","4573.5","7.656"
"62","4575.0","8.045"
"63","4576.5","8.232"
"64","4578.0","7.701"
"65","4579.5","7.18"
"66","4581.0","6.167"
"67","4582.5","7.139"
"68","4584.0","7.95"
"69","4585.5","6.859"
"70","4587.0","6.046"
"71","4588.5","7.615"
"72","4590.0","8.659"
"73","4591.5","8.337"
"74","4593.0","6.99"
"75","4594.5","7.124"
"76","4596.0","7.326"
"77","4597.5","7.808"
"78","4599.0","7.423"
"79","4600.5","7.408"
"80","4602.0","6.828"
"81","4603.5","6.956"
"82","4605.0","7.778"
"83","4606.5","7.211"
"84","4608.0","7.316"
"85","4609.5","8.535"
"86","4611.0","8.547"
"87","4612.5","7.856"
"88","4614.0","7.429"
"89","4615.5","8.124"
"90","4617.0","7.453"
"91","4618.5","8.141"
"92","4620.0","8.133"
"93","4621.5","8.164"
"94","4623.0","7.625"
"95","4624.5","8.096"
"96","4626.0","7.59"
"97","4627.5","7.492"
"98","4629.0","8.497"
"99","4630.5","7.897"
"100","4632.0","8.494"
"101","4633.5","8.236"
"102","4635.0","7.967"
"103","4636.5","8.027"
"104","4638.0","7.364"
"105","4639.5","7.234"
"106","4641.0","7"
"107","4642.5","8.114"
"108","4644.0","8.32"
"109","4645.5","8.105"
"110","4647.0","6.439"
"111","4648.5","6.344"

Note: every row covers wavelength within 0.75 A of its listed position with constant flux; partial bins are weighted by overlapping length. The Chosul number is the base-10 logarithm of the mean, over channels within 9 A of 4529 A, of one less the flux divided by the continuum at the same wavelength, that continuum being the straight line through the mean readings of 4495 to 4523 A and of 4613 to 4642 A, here -0.75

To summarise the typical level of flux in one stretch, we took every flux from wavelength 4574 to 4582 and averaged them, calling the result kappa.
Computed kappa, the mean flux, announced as 7.5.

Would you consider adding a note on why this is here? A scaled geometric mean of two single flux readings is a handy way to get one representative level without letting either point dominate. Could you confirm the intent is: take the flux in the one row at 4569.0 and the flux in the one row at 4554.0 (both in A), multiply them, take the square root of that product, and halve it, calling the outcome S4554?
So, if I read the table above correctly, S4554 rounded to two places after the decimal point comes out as 3.89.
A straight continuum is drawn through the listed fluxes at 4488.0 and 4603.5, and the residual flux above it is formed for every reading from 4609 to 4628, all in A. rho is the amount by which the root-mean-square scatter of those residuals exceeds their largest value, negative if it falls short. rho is -0.5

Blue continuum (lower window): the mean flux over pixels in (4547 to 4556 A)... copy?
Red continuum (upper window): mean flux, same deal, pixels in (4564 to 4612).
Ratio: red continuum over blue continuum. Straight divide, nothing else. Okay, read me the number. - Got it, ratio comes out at 1.11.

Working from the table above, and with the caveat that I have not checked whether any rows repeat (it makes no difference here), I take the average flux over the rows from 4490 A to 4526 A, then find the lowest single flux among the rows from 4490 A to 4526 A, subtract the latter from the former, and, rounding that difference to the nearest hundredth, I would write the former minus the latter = 1.73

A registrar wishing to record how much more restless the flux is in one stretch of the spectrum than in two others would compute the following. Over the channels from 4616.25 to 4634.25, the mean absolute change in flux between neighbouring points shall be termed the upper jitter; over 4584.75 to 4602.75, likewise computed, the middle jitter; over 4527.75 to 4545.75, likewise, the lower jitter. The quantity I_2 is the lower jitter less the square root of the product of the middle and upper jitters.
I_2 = 0.43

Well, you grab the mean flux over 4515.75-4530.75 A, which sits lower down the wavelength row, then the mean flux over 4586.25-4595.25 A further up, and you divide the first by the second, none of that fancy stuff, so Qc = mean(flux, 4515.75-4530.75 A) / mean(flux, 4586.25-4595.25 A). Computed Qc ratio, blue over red 0.90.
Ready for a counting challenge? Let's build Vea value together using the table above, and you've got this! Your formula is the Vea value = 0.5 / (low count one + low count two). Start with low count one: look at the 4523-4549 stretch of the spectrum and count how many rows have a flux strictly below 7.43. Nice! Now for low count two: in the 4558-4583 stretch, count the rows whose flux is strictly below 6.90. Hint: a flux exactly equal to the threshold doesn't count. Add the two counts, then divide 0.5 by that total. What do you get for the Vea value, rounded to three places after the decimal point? 0.029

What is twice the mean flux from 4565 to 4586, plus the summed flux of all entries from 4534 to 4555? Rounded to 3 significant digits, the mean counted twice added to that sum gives 108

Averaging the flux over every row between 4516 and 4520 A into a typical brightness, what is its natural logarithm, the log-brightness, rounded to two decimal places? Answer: 1.99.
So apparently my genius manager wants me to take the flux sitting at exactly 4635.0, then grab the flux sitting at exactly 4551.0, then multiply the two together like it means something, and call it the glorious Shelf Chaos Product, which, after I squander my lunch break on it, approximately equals 55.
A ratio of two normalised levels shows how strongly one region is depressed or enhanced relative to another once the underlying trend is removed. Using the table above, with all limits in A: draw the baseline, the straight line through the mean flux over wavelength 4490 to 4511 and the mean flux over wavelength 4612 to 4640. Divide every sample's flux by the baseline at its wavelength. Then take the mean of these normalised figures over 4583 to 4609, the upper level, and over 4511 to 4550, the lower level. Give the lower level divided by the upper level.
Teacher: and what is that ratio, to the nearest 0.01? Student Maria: 0.95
